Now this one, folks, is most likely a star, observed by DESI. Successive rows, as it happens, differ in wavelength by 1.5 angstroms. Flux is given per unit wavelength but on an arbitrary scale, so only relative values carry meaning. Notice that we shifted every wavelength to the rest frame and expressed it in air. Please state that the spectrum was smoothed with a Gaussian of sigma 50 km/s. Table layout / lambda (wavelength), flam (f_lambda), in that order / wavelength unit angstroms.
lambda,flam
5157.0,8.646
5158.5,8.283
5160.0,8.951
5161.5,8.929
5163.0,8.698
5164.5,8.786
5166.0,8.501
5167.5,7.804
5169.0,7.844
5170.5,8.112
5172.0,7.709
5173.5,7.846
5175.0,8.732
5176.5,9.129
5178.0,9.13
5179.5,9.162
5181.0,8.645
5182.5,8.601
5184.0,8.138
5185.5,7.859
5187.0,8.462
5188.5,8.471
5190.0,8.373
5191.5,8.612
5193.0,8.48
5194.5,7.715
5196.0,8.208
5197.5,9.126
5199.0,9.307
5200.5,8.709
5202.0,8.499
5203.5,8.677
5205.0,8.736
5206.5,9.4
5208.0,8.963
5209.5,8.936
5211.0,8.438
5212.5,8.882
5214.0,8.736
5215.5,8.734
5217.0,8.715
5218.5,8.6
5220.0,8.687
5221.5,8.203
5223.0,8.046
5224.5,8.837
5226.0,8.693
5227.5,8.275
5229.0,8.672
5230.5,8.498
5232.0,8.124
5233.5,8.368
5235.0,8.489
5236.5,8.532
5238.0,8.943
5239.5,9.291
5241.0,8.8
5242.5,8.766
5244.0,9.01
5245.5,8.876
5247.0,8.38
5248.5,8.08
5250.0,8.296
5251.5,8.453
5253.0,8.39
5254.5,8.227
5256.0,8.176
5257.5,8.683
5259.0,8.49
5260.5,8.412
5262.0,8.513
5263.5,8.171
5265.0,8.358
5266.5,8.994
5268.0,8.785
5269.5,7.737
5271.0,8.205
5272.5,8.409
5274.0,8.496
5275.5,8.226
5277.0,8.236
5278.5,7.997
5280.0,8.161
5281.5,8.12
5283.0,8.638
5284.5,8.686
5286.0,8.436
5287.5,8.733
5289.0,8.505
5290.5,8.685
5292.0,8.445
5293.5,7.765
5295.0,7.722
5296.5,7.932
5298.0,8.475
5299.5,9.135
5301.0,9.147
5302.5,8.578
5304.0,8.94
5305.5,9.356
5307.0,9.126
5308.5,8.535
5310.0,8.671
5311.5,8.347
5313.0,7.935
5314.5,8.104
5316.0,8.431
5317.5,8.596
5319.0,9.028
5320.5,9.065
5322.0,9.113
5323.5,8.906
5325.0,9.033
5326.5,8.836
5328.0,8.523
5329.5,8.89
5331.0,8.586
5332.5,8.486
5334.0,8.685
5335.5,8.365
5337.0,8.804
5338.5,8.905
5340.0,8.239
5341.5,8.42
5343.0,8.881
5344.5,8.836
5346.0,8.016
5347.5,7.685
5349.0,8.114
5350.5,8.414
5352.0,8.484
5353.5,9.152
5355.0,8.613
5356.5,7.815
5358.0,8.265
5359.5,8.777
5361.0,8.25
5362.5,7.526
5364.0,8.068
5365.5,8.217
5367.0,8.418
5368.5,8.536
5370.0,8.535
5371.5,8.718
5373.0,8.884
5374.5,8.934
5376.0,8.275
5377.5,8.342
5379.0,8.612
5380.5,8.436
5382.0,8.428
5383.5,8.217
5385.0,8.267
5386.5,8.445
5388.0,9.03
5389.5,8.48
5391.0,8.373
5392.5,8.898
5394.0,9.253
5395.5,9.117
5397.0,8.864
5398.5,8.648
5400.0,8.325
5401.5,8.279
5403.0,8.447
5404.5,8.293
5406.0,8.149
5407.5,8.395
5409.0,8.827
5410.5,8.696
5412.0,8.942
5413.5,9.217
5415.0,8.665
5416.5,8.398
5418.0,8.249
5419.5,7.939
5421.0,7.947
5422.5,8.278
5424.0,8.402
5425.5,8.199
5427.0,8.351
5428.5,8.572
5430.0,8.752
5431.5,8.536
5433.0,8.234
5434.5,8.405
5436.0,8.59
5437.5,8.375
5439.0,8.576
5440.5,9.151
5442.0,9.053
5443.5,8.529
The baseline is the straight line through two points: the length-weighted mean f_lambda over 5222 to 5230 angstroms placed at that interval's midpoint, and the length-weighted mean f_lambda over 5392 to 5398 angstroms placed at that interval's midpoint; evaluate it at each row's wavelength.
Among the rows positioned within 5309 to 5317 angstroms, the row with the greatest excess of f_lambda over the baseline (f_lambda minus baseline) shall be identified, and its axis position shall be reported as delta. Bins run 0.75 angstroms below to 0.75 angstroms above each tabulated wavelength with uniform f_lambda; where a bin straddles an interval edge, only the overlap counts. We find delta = 5310.0 angstroms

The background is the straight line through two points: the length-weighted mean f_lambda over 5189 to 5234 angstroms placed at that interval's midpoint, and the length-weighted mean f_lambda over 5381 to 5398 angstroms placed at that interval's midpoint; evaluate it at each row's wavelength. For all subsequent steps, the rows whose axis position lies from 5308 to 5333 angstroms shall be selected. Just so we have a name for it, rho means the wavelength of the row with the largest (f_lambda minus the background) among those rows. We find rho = 5322.0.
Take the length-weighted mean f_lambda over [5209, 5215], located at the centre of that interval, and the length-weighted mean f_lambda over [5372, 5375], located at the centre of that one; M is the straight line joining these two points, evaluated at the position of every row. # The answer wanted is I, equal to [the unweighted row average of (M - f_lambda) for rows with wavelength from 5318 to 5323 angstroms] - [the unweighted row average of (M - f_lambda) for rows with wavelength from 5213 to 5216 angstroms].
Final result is -0.2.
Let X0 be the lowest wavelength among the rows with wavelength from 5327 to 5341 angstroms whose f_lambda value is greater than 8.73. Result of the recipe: 5329.5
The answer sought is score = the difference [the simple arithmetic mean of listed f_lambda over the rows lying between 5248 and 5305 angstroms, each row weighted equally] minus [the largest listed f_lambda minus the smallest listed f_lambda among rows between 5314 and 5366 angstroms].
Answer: 6.78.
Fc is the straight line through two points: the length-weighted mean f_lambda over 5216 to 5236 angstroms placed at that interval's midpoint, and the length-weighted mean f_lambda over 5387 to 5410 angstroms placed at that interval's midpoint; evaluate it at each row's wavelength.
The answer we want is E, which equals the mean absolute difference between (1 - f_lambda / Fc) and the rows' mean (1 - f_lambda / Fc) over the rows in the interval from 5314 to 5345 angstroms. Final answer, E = 0.029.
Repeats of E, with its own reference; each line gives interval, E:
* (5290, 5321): 0.045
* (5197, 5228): 0.028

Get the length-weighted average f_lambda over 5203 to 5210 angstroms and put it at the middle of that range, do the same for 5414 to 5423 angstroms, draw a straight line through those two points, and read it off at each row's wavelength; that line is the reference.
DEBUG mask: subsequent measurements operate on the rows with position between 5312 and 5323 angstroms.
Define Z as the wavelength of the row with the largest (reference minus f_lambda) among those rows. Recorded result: 5313.0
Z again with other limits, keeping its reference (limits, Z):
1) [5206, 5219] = 5211.0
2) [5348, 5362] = 5356.5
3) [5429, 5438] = 5433.0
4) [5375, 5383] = 5376.0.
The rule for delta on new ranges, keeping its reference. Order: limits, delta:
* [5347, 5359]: 5353.5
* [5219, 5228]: 5224.5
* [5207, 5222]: 5208.0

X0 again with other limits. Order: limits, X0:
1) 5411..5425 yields 5412.0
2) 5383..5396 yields 5388.0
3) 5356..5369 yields 5359.5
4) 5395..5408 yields 5395.5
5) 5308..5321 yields 5319.0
